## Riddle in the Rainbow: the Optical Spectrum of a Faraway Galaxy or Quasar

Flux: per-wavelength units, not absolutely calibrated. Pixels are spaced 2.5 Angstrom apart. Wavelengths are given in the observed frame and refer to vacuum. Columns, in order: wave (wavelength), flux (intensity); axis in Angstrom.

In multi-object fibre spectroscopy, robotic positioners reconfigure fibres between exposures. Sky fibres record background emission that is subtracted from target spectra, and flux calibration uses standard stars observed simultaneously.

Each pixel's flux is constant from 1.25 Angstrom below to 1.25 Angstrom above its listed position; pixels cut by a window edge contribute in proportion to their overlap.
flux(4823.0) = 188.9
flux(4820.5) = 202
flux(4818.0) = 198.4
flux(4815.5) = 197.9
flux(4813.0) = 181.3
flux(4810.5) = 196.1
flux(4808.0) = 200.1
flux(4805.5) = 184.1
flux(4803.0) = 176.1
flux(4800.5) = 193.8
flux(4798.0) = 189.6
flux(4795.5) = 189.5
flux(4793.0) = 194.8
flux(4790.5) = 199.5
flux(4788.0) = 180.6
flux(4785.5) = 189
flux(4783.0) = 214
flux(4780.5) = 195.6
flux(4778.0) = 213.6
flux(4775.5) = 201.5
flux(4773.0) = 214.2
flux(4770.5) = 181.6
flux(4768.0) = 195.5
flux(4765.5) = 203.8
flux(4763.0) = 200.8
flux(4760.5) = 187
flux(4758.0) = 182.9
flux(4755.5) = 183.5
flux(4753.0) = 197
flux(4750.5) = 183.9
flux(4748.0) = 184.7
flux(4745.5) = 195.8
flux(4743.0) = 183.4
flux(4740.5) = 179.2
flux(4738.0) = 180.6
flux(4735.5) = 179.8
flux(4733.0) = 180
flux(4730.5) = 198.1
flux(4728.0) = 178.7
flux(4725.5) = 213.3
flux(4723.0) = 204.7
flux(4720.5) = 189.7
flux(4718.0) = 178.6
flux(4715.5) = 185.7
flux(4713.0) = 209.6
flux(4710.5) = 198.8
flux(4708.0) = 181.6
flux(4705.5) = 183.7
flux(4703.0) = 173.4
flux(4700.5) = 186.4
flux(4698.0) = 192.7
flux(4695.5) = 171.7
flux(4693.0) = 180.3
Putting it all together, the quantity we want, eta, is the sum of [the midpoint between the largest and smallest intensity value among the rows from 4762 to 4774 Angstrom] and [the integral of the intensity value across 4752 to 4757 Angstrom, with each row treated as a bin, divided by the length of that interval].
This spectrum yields 387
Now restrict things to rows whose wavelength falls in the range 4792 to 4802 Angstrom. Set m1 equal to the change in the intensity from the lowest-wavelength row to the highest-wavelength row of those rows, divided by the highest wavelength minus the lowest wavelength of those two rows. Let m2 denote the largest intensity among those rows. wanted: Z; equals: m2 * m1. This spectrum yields -26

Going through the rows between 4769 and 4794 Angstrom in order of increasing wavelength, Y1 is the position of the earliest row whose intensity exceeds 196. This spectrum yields 4773.0 Angstrom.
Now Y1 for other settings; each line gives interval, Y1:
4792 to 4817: 4808.0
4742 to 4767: 4753.0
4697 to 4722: 4710.5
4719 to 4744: 4723.0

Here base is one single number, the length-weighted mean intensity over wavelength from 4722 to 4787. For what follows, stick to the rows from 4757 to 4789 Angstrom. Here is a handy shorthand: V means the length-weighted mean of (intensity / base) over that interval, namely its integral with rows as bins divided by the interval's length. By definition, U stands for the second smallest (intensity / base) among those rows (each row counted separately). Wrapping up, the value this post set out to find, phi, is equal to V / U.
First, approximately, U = 0.941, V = 1.02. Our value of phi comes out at 1.09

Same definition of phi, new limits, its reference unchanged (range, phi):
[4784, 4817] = 1.05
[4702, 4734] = 1.07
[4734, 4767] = 1.04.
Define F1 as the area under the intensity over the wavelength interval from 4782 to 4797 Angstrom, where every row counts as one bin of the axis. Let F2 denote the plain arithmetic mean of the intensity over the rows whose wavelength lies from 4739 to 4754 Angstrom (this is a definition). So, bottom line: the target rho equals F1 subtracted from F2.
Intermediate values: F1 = 2912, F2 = 187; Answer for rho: -2725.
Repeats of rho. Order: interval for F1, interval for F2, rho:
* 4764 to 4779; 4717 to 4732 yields -2828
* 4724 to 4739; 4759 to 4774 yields -2635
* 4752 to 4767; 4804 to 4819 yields -2694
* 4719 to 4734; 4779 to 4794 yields -2715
